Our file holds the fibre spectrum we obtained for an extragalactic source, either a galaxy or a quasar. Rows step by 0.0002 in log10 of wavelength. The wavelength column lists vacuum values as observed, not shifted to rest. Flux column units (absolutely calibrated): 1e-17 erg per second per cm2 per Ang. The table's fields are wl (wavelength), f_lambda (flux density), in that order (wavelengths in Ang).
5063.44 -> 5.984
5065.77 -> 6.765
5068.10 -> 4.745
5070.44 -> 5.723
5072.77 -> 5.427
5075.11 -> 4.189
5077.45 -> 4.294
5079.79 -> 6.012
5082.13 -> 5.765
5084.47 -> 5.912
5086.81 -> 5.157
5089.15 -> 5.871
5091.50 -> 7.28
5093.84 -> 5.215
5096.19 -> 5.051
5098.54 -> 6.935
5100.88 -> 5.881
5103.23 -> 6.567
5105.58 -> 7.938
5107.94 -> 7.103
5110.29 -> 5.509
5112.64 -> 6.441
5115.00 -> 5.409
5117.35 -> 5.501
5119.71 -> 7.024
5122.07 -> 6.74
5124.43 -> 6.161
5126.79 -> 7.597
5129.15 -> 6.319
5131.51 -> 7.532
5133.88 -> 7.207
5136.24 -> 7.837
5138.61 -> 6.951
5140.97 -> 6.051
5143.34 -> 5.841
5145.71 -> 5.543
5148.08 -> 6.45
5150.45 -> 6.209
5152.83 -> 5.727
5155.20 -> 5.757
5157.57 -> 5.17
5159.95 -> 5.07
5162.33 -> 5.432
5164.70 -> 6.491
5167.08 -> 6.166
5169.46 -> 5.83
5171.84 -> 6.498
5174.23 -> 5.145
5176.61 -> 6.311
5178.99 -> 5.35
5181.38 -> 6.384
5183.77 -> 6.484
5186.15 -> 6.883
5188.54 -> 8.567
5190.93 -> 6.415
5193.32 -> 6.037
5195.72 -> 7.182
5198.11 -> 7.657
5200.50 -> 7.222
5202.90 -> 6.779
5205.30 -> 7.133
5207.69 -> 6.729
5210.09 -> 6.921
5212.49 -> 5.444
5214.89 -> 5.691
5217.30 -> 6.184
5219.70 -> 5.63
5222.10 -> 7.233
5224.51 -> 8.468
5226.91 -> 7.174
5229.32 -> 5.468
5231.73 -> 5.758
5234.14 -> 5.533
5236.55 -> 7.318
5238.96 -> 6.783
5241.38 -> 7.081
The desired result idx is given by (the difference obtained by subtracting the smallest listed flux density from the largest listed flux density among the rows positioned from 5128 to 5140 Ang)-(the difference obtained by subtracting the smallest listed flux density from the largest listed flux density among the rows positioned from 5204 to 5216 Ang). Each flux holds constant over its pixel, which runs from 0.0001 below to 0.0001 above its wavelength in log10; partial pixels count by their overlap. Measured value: -0.17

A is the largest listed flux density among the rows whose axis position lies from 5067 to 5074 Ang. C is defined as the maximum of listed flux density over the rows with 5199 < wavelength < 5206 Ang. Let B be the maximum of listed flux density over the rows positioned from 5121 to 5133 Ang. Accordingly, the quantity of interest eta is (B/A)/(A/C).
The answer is 1.68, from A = 5.723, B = 7.597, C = 7.222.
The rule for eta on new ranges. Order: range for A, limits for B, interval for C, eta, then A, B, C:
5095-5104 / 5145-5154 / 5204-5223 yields 0.97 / 6.935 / 6.45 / 7.233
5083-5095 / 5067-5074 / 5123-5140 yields 0.85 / 7.28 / 5.723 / 7.837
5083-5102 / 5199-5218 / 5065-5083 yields 0.92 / 7.28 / 7.222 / 6.765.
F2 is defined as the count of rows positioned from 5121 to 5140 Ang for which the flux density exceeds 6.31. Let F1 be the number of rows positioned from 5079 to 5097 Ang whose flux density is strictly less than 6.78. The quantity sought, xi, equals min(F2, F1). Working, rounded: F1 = 7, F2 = 7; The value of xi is 7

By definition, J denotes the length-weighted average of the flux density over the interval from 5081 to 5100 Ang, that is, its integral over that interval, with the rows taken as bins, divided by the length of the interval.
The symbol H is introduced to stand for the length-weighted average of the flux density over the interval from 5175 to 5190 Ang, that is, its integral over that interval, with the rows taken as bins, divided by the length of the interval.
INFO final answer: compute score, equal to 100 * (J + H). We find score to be 1252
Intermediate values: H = 6.62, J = 5.9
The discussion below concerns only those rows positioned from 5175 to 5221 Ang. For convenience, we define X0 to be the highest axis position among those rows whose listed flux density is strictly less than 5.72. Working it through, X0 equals 5219.70 Ang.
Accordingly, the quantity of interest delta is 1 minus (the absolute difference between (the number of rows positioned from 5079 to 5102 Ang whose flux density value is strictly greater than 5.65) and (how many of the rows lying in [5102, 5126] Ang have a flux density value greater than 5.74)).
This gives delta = 1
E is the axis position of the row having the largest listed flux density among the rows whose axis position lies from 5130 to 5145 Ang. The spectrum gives 5136.24 Ang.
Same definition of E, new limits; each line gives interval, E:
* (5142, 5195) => 5188.54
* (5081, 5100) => 5091.50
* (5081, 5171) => 5105.58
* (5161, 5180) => 5171.84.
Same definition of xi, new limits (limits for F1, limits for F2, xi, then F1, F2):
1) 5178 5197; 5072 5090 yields 0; 5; 0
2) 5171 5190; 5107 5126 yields 4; 6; 4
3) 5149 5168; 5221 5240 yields 5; 8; 5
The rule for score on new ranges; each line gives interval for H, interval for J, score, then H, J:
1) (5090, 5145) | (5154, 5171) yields 1224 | 6.51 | 5.7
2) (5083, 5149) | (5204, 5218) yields 1275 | 6.39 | 6.4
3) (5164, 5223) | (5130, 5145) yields 1334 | 6.49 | 6.8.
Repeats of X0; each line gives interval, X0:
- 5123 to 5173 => 5162.33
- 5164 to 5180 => 5178.99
